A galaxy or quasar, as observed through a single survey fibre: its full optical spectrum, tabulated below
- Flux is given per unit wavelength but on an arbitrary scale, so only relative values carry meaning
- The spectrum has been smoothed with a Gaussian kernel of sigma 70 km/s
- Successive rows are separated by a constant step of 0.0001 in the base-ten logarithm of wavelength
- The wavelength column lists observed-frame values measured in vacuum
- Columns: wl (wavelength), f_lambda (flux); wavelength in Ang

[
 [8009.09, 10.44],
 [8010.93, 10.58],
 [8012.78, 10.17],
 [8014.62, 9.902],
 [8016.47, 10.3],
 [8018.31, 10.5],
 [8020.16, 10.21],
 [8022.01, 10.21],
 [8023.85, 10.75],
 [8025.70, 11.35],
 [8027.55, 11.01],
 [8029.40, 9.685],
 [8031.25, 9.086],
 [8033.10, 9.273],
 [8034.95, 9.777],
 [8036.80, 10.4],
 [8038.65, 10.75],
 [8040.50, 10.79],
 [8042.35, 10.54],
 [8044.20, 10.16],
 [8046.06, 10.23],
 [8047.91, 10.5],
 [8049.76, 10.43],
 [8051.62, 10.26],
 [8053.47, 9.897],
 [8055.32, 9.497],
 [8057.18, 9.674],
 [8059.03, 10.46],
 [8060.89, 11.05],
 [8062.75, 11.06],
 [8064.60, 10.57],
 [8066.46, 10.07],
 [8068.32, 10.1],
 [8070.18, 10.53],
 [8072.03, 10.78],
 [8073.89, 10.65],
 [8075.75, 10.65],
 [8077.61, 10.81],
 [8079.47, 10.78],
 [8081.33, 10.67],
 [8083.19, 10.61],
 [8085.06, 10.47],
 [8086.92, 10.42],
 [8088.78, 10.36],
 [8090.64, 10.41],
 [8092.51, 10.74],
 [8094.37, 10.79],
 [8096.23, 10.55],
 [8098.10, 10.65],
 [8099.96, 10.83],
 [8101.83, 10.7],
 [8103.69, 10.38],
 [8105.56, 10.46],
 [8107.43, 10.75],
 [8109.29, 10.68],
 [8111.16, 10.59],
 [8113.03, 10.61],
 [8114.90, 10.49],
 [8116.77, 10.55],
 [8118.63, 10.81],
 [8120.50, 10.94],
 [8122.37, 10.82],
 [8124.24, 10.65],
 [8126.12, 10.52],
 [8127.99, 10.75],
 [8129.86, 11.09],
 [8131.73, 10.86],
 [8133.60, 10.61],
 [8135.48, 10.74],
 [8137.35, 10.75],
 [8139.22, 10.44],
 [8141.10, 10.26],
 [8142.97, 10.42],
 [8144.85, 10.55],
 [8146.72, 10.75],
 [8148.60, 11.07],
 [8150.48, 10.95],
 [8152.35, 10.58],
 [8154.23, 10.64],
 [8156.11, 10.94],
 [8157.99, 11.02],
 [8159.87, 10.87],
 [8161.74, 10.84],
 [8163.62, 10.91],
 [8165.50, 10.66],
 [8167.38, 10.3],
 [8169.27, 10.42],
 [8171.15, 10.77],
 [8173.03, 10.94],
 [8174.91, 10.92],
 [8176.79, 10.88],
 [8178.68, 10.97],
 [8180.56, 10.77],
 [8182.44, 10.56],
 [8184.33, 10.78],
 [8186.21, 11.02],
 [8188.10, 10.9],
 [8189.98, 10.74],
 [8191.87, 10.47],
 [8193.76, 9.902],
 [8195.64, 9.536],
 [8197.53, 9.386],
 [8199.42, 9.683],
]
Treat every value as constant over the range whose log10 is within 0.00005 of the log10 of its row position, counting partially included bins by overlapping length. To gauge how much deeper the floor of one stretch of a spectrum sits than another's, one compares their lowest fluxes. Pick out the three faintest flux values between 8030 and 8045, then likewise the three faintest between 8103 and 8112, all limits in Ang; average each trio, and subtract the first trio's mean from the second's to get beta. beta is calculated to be 1.10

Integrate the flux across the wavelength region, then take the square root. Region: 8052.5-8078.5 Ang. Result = 16.5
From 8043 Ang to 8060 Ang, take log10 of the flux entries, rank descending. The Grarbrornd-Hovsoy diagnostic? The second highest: 1.02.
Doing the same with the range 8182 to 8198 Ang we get 1.04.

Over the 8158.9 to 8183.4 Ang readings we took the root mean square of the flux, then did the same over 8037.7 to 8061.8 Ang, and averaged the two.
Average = 10.5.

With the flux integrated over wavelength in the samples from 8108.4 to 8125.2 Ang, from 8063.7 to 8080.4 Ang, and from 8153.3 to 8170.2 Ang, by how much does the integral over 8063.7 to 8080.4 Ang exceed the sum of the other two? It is -185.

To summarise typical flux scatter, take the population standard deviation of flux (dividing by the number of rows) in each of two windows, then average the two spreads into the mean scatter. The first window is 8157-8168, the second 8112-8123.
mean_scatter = 0.20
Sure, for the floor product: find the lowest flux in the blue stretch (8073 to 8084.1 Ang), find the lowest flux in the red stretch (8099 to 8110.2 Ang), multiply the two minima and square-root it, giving 10.5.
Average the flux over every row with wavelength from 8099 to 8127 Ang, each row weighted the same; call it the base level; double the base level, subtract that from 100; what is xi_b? 78.7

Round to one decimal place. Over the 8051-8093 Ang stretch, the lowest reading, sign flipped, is -9.5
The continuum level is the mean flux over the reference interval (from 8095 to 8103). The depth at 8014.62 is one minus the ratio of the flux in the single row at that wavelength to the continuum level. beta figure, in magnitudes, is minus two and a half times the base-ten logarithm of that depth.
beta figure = 2.8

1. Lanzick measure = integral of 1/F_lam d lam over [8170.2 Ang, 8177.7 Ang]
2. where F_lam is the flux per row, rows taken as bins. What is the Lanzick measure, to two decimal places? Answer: 0.69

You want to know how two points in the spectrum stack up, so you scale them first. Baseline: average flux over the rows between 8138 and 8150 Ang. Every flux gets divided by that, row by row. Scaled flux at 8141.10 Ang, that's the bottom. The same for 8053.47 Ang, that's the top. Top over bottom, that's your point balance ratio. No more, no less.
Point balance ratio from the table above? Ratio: 0.96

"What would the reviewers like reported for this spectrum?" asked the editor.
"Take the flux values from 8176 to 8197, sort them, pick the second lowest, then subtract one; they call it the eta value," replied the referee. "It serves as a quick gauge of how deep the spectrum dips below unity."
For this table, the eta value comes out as 8.9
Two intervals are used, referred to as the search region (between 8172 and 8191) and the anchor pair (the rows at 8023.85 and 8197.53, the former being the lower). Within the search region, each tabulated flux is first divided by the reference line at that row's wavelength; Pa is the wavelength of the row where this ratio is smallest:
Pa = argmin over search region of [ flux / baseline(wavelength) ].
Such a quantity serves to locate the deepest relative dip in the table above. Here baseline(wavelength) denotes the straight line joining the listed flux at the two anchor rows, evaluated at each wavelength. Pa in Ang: 8182.44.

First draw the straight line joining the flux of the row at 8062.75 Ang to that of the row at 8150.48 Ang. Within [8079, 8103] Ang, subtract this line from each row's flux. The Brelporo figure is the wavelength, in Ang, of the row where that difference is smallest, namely 8088.78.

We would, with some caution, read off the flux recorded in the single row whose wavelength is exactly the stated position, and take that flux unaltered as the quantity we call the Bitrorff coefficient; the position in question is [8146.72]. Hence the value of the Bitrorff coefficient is 10.75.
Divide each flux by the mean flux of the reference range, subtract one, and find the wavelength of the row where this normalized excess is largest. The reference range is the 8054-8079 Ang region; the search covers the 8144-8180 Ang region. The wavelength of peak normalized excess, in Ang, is 8148.60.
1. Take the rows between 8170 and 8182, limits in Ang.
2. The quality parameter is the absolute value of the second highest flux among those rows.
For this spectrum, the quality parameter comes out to 10.9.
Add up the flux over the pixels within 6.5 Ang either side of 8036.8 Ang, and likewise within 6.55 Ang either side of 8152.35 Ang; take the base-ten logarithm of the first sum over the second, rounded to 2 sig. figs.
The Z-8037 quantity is -0.032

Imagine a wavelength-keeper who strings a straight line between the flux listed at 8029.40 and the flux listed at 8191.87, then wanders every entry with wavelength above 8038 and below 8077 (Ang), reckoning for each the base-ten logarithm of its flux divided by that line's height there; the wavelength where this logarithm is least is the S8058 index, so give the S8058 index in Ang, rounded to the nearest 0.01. 8055.32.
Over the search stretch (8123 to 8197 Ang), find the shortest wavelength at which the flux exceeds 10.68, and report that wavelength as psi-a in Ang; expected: 8127.99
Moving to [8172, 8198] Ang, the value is 8173.03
